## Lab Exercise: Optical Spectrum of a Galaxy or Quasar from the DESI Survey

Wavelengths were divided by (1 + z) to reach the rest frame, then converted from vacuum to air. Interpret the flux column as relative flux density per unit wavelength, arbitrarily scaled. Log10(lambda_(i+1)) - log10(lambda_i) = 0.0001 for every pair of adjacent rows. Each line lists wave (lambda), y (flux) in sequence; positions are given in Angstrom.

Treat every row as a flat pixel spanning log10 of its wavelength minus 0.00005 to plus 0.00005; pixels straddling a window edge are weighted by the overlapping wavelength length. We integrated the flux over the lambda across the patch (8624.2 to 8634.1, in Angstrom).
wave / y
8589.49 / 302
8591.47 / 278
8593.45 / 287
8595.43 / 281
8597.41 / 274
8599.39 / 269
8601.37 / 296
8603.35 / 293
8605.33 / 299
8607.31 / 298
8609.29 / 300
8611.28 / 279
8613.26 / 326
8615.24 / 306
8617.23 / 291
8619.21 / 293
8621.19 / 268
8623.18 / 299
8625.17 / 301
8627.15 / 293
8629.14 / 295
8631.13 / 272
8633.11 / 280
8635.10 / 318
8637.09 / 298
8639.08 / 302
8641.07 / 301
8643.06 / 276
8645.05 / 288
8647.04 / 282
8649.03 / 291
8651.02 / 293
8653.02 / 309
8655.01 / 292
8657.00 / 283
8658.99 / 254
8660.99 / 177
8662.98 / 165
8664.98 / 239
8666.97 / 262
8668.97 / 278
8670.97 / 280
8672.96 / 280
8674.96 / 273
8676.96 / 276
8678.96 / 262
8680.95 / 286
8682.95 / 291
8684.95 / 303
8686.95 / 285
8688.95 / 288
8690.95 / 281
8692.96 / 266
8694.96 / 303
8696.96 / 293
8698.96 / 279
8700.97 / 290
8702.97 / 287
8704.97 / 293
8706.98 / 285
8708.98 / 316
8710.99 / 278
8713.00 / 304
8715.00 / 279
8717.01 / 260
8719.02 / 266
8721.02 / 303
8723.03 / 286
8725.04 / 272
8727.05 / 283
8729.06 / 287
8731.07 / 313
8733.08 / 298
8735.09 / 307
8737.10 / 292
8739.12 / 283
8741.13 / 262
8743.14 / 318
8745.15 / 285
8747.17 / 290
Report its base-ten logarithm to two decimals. 3.46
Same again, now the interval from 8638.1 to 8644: 3.24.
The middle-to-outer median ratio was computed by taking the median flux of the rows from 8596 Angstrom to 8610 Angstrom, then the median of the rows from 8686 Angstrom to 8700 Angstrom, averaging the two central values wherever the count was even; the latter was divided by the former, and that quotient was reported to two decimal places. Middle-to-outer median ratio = 0.96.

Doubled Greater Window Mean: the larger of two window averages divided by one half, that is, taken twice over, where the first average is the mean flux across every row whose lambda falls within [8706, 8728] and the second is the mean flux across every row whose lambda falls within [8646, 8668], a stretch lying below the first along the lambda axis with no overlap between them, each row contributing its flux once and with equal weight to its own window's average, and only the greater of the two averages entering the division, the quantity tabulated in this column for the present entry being 569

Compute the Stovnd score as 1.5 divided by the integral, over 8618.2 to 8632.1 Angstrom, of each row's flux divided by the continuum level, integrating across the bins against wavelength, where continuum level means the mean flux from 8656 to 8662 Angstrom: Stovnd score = 0.089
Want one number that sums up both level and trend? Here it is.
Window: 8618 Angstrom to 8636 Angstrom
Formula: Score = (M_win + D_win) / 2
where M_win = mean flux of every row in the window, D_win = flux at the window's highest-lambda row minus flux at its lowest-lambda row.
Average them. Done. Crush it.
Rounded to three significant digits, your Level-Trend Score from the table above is 158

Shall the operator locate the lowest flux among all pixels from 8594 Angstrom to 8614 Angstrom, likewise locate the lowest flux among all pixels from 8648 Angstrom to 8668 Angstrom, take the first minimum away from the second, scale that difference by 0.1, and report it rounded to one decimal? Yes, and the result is -10.4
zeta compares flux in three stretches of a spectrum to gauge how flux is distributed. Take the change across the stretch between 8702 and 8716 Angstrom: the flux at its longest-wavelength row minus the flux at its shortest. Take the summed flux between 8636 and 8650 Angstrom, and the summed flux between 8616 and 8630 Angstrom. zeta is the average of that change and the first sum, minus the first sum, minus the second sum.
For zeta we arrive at -3063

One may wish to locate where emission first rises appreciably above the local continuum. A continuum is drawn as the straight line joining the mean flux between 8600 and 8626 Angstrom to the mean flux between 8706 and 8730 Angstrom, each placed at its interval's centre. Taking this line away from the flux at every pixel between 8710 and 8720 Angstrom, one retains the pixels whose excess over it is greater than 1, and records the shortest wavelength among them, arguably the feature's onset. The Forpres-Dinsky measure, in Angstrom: 8713.00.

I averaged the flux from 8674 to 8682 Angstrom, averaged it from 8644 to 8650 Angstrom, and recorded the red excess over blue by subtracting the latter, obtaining -13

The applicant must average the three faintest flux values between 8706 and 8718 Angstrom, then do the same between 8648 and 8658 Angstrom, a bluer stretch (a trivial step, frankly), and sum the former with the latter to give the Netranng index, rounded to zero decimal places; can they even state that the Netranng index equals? 561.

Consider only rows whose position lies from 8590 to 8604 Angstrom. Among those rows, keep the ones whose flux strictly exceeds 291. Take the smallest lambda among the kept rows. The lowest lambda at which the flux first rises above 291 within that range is 8601.37 Angstrom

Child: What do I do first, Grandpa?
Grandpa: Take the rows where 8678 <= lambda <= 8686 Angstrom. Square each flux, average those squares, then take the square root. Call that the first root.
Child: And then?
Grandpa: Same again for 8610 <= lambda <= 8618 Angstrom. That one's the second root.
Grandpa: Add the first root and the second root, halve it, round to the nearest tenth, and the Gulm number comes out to 293.5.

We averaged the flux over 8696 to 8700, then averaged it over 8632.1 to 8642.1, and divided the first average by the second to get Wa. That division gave 0.95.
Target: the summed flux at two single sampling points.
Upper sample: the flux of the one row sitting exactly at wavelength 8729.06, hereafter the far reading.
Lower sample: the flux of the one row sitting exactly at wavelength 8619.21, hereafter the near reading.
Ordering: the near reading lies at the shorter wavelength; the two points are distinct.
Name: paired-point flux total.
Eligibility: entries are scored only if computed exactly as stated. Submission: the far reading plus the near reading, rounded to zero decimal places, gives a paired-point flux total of 580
